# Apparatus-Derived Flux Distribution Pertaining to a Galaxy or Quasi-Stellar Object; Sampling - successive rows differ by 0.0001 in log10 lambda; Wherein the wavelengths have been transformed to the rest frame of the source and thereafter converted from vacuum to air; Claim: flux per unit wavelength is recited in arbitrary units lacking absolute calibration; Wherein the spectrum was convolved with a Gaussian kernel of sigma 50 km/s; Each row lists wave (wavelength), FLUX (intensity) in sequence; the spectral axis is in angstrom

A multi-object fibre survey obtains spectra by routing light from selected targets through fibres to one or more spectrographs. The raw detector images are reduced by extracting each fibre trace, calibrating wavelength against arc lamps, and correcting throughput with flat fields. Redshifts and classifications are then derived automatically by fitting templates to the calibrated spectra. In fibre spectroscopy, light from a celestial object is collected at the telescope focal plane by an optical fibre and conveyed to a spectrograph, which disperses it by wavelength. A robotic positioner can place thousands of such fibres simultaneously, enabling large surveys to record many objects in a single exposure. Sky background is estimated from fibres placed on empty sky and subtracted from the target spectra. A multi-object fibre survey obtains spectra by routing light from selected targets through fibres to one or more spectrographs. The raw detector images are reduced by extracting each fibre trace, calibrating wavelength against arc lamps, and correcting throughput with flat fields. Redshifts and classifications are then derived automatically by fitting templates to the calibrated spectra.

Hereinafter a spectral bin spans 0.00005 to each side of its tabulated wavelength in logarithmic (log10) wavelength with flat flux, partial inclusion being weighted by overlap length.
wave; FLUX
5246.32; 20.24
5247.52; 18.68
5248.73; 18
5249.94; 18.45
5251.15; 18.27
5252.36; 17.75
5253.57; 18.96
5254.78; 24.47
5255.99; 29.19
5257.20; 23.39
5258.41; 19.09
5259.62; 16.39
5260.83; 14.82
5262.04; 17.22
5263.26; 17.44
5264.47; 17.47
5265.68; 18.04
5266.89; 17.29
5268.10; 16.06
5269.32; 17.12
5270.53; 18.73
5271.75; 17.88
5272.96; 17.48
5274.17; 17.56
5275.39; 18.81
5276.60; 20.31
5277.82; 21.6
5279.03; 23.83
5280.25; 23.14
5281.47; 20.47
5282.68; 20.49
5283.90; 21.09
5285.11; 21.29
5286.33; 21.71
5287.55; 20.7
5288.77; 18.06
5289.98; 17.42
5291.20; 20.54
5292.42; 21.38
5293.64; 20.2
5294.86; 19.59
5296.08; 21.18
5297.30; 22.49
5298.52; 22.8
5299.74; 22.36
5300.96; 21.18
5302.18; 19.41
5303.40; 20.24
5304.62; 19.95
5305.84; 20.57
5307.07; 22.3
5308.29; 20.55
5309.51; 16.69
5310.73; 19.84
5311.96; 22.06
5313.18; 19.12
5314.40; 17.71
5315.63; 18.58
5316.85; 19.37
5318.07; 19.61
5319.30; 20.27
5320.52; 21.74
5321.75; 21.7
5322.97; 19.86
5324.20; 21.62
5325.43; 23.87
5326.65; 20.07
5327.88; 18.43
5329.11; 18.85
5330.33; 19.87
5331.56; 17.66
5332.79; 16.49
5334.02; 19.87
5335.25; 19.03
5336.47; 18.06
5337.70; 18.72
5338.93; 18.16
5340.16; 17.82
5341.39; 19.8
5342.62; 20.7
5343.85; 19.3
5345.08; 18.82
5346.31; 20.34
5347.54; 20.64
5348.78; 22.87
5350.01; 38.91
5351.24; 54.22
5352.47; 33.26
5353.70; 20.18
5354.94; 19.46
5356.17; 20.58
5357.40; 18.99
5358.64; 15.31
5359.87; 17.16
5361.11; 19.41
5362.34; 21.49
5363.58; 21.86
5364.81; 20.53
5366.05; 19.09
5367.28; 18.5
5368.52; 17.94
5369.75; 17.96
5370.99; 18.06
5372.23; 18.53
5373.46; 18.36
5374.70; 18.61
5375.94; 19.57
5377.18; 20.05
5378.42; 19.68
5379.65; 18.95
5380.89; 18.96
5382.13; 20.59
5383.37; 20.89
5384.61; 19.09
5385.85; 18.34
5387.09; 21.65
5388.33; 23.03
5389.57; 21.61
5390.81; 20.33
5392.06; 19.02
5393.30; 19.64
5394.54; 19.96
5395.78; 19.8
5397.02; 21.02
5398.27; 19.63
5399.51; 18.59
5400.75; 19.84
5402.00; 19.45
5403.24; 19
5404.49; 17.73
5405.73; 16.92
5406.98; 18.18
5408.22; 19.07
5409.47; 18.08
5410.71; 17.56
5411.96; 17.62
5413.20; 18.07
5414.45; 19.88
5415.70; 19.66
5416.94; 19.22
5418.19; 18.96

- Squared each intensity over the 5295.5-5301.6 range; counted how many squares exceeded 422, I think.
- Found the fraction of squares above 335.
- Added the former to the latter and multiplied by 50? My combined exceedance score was 300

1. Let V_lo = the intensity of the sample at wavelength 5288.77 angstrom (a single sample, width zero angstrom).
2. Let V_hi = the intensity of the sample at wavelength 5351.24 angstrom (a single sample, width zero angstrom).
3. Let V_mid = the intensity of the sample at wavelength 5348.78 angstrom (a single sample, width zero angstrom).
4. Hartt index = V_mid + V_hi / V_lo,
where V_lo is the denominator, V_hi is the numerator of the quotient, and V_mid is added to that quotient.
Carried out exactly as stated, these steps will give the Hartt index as 25.9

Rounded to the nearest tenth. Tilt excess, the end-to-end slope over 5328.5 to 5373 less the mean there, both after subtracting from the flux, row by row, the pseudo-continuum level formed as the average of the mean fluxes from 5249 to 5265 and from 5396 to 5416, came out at -2.0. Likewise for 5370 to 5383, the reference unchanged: 0.2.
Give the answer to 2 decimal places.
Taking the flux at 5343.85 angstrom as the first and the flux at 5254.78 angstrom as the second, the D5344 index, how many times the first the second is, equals 1.27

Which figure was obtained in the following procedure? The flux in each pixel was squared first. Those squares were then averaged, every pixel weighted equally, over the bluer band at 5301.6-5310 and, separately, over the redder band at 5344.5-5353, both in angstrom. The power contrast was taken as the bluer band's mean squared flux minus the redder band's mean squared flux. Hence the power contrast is -639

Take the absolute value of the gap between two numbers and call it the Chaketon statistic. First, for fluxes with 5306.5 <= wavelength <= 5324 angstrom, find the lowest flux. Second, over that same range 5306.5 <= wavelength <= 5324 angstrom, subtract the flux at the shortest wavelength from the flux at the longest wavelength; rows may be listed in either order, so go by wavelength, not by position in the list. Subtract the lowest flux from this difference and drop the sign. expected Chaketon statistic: 19.1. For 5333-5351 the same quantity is 1.2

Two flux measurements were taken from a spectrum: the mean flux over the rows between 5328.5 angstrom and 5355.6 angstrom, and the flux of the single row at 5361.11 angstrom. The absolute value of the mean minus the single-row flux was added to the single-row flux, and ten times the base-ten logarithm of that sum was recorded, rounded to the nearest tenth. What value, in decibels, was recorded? 13.5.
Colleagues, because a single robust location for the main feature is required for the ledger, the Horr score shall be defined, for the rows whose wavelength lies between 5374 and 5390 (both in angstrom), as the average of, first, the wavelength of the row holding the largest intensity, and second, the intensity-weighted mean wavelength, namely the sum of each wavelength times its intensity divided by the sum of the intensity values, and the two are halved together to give 5385.3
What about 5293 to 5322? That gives 5303.0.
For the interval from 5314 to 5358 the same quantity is 5344.2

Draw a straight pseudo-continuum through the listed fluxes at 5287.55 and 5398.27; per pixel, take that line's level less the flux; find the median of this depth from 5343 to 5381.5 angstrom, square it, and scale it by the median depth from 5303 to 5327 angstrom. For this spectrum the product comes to 0.10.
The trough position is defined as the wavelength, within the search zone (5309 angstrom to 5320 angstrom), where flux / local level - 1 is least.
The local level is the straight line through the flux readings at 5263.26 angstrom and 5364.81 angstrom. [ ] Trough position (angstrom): 5309.51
